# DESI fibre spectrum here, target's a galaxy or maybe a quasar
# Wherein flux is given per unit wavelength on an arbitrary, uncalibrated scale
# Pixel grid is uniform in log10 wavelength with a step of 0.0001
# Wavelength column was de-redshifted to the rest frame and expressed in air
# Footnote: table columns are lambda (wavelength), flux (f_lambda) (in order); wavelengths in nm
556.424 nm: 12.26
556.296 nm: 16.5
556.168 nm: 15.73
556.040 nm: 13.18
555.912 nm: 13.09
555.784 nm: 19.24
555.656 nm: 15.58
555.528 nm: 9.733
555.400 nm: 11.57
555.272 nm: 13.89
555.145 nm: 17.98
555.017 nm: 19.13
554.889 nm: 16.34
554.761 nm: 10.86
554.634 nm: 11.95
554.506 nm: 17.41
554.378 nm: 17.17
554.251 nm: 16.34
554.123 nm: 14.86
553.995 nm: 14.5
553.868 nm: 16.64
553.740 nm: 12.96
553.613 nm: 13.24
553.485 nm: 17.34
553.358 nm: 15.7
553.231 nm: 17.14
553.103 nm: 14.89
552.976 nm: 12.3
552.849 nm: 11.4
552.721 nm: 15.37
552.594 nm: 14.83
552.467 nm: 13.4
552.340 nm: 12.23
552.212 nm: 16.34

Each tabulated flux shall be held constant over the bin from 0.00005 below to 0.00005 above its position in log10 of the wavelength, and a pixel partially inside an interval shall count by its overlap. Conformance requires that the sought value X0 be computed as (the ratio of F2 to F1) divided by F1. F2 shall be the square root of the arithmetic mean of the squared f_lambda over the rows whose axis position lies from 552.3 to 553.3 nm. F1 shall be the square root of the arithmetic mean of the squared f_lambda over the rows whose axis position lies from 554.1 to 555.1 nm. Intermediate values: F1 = 15.7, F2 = 14.1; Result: 0.057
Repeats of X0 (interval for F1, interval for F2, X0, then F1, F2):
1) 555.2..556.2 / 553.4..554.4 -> 0.076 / 14.3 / 15.5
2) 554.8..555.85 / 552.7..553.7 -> 0.060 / 15.8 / 14.8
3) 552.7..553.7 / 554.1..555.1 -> 0.072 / 14.8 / 15.7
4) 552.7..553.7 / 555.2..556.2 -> 0.065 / 14.8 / 14.3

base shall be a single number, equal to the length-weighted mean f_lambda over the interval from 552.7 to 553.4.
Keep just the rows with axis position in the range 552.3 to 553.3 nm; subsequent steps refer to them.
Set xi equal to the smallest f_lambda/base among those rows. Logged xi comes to 0.79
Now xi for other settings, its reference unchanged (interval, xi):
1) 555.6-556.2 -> 0.91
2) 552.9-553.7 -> 0.86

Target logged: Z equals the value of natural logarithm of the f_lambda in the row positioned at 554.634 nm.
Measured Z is 2.48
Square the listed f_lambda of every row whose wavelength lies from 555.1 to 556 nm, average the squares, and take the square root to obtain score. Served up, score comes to 14.8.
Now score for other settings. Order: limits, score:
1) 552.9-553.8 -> 14.9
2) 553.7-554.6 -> 15.8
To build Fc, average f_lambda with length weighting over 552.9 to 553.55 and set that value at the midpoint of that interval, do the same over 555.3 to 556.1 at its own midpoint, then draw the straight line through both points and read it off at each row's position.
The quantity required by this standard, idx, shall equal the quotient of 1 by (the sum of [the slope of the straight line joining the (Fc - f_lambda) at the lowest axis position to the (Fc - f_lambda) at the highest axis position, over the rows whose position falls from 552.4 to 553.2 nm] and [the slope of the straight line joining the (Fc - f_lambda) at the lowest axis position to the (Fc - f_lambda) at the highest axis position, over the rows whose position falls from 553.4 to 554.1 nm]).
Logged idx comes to 0.5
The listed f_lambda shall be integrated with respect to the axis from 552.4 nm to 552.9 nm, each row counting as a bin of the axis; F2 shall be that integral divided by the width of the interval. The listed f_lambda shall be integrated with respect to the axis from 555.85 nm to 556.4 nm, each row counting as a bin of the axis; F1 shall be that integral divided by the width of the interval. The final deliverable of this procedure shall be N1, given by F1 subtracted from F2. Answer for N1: -0.7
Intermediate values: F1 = 14.5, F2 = 13.8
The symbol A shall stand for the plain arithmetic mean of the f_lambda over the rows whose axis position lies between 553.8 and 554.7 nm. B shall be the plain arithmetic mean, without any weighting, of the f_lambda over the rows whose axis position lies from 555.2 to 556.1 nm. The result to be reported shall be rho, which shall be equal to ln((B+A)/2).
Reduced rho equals 2.68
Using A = 15.6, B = 13.8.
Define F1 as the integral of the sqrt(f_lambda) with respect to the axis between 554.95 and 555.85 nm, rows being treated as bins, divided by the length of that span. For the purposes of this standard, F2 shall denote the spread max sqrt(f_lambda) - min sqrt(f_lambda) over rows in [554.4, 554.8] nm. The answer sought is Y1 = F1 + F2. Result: 4.8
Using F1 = 3.89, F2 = 0.9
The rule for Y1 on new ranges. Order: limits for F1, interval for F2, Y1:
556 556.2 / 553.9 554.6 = 4.2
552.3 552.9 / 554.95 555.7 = 4.9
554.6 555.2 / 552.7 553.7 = 4.7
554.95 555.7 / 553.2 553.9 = 4.4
